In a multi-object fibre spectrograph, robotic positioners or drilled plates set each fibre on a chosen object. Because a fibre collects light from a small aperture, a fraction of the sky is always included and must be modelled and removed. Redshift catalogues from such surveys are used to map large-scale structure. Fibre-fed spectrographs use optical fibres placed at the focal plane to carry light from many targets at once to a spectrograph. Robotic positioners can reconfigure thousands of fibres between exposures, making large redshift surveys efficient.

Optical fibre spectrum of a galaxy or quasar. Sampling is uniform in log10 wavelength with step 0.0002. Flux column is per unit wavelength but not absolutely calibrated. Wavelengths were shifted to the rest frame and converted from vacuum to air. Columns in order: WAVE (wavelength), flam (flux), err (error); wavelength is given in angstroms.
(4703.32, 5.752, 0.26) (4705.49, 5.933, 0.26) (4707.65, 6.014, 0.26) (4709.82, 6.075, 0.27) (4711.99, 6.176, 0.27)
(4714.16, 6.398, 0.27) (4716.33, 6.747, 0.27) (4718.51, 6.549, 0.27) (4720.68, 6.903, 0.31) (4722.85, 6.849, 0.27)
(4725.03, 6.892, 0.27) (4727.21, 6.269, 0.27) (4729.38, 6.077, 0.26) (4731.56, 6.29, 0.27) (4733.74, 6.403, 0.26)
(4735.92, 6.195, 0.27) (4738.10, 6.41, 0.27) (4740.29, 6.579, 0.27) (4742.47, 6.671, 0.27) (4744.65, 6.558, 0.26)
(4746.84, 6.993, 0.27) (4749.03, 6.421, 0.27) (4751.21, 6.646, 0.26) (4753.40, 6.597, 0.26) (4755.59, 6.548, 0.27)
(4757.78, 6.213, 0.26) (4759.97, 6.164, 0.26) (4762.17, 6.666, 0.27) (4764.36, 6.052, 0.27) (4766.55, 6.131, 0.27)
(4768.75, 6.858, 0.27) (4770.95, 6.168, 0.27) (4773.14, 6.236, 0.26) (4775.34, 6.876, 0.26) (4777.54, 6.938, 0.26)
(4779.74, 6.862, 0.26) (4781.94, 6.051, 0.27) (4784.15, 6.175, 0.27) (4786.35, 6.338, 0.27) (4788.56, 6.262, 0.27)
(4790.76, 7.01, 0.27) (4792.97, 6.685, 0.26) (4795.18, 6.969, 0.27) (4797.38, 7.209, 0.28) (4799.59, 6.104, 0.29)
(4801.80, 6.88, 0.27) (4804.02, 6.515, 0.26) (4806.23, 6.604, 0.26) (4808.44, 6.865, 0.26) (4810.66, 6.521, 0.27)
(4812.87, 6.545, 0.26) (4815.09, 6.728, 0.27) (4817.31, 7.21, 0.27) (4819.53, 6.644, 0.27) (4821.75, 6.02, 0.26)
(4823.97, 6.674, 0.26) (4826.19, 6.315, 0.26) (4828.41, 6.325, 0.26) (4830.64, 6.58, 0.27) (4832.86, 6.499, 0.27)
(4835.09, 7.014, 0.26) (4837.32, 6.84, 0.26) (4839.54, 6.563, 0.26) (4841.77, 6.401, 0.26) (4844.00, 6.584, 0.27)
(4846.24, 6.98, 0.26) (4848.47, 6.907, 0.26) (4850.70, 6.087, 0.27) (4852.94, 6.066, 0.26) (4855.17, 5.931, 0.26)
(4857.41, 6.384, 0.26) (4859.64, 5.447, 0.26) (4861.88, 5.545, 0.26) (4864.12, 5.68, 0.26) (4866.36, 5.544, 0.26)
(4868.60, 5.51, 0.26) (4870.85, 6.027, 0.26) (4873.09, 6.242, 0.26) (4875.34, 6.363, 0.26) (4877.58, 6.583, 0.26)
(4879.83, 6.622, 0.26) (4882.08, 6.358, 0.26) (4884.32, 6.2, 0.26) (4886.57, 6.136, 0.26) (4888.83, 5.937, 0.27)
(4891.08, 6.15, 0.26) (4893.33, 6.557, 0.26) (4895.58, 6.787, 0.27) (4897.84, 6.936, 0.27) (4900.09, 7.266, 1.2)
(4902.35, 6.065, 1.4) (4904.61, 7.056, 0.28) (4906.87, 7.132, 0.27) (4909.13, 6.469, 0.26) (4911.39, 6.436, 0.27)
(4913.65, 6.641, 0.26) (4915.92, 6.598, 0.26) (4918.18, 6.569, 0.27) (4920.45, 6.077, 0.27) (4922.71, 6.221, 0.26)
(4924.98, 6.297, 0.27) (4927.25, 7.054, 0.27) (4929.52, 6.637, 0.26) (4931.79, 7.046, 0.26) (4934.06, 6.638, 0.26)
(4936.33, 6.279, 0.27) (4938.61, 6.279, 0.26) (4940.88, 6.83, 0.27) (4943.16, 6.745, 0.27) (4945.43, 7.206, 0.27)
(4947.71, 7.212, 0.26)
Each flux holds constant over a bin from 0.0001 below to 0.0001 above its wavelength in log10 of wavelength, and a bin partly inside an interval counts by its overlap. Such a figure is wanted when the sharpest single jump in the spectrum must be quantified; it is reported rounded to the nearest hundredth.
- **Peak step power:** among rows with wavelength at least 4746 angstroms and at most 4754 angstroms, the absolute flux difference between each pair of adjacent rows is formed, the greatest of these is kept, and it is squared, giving 0.33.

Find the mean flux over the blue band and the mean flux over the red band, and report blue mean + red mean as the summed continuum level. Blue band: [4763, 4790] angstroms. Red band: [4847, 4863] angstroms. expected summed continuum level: 12.5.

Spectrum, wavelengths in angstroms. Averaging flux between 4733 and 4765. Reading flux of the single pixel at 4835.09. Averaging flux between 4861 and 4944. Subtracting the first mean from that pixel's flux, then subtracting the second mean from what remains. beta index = -5.9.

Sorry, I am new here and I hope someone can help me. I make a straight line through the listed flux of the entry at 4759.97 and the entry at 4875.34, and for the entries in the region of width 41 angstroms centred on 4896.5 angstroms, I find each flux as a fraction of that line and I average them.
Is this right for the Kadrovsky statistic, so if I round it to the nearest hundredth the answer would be 1.02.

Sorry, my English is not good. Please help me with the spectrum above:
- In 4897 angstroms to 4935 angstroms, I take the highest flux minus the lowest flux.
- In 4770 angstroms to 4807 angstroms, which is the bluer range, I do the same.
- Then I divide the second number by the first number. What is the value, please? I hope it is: 0.96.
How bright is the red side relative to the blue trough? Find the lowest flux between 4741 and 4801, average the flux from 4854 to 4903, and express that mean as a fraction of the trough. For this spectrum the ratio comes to 1.02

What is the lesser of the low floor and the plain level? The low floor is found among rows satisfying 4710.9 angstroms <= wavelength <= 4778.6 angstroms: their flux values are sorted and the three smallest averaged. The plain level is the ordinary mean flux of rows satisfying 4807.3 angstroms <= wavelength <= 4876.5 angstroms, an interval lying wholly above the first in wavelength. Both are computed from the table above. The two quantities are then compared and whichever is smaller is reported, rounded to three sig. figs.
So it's 6.09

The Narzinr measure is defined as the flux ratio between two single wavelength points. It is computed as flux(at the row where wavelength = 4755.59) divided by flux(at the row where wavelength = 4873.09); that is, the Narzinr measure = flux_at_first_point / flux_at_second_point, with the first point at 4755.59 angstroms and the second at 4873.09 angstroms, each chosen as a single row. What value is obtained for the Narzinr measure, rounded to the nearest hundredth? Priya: 1.05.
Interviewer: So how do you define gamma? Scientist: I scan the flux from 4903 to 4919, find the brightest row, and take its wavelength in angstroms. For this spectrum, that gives 4906.87 angstroms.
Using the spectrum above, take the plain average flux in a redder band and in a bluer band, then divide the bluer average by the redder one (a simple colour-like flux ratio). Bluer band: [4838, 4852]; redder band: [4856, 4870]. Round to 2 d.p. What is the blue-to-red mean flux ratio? 1.16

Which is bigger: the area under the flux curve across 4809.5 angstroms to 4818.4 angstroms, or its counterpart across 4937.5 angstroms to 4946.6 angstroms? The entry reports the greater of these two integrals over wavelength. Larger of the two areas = 61.6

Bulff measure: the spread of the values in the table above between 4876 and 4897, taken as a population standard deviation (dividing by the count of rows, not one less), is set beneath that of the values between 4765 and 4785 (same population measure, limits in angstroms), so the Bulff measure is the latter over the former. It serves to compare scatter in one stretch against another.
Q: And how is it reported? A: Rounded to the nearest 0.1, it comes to 1.4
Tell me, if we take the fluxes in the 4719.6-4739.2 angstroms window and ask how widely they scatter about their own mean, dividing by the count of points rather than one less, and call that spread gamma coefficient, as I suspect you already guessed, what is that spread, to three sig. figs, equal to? 0.302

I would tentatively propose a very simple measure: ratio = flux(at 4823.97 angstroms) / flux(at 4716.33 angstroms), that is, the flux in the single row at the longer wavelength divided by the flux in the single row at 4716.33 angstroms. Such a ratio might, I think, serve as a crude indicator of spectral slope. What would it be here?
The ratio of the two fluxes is 0.989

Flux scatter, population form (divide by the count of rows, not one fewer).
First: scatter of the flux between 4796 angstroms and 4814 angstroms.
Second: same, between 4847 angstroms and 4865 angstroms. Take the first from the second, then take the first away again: -0.17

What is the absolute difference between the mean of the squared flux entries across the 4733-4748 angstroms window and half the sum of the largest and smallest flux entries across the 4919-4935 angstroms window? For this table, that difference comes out 36.3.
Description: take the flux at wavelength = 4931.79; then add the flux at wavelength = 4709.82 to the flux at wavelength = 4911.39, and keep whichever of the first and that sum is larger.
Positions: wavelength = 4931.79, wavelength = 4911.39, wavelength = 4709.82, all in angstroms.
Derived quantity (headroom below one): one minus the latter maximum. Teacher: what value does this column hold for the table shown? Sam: -11.5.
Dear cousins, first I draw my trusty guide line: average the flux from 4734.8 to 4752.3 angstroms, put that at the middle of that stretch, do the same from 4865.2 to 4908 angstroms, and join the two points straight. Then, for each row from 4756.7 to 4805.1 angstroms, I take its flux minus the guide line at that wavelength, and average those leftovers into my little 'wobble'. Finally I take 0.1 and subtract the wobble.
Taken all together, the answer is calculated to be 0.099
